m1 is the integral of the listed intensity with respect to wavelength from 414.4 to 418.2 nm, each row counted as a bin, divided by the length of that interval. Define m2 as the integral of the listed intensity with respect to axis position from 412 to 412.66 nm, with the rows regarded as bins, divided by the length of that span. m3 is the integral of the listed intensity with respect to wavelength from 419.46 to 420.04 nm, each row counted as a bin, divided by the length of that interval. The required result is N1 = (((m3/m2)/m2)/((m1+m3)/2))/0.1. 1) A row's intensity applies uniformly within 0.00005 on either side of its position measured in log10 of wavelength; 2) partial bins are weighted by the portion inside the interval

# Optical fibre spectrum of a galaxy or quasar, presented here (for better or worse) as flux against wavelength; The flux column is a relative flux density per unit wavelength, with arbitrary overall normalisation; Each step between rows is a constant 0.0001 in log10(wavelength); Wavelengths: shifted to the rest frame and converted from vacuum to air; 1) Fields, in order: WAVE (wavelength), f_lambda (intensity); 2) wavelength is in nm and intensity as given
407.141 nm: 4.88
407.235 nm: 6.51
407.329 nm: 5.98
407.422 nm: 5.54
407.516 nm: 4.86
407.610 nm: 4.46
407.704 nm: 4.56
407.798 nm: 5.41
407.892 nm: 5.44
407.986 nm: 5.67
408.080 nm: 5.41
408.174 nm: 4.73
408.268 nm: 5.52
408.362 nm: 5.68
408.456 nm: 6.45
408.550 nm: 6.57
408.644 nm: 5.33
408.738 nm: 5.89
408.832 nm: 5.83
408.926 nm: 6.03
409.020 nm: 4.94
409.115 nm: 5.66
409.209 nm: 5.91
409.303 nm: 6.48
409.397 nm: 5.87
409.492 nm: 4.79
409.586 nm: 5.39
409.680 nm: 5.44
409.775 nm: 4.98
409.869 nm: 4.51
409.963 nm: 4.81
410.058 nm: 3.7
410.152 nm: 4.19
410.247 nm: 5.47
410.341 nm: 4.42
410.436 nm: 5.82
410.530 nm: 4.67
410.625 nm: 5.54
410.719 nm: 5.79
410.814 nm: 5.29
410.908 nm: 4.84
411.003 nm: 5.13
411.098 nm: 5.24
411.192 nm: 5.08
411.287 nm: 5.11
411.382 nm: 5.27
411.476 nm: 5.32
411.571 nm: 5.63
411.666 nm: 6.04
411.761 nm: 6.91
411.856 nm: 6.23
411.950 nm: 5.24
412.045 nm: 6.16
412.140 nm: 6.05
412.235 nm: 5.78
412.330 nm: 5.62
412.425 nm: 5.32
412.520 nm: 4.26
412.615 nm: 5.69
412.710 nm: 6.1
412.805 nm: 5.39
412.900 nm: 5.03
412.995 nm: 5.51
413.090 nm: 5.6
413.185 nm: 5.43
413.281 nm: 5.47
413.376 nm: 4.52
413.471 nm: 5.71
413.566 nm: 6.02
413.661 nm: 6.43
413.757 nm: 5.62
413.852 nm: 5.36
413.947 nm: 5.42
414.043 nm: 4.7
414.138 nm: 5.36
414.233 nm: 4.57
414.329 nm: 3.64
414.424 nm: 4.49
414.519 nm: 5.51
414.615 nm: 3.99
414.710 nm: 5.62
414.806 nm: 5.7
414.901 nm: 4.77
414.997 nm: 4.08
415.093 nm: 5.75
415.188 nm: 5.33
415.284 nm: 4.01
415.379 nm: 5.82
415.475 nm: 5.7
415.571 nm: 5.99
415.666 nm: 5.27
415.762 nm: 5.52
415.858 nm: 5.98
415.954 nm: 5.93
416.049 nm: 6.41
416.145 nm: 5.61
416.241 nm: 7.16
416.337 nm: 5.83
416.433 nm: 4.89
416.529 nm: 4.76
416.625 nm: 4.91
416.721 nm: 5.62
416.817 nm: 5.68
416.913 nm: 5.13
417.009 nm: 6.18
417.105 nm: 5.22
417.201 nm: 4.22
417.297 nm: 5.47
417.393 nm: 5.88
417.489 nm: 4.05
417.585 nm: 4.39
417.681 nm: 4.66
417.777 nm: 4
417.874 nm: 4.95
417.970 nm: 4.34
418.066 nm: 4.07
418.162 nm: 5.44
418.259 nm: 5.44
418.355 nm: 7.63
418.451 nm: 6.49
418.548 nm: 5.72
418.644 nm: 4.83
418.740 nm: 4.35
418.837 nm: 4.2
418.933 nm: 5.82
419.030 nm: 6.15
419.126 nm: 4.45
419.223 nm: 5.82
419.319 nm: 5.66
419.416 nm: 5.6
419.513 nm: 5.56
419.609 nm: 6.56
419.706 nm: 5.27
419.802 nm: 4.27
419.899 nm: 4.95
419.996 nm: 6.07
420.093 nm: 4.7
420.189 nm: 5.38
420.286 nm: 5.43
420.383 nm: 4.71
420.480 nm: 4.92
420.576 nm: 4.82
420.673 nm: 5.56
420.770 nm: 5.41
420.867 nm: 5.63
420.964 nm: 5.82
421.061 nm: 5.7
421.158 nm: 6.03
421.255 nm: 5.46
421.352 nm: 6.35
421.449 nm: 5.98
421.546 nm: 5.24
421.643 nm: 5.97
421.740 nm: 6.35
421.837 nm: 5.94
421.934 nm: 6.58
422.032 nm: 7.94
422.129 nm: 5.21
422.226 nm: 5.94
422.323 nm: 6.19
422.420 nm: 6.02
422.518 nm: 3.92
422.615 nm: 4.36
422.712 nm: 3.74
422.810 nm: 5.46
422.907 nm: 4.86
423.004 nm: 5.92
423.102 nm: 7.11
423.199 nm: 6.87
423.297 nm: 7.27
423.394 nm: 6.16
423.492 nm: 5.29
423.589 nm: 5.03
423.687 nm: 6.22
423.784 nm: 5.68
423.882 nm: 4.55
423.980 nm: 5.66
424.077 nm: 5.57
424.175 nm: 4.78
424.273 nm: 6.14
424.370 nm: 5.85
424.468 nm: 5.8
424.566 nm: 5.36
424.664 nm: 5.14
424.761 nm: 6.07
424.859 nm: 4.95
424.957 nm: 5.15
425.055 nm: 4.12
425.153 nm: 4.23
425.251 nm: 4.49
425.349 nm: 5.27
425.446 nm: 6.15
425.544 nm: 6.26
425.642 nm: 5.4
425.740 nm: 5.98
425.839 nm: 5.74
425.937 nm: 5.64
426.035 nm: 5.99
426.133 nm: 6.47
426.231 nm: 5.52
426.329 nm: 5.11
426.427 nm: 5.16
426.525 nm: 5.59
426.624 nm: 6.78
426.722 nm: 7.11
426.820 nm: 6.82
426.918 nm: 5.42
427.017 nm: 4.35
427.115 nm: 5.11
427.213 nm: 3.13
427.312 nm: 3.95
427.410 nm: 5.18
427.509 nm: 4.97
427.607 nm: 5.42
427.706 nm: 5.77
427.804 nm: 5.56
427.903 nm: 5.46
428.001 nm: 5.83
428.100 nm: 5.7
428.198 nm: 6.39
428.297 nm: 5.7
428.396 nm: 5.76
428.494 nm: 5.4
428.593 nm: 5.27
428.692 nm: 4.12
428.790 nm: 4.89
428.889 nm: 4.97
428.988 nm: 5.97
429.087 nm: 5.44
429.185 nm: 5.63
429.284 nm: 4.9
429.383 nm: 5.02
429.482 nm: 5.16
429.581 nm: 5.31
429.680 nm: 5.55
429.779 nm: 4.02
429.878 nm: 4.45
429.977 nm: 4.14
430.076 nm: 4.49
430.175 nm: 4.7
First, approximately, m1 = 5.2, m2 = 5.548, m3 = 5.4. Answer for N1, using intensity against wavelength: 0.332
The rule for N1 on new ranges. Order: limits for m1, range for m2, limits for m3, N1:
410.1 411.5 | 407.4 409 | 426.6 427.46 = 0.337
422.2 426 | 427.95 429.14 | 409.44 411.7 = 0.323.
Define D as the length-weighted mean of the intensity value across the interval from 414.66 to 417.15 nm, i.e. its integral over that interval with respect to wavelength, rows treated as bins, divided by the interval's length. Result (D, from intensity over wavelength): 5.49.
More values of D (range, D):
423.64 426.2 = 5.49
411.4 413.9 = 5.63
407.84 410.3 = 5.41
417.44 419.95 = 5.18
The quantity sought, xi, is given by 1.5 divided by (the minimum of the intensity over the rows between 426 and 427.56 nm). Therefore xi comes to 0.479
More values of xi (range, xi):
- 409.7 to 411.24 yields 0.405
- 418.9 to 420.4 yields 0.351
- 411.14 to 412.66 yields 0.352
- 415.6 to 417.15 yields 0.315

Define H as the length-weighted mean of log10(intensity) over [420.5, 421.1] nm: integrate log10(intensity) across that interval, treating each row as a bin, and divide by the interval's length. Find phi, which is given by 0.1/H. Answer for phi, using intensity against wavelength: 0.136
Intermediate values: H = 0.737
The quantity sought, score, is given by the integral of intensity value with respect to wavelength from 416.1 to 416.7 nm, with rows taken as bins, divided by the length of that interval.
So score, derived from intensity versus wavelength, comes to 5.52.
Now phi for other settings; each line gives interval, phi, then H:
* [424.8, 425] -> 0.142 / 0.706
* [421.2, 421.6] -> 0.132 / 0.760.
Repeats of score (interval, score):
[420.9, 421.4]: 5.86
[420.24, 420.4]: 5.13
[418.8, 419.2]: 5.22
